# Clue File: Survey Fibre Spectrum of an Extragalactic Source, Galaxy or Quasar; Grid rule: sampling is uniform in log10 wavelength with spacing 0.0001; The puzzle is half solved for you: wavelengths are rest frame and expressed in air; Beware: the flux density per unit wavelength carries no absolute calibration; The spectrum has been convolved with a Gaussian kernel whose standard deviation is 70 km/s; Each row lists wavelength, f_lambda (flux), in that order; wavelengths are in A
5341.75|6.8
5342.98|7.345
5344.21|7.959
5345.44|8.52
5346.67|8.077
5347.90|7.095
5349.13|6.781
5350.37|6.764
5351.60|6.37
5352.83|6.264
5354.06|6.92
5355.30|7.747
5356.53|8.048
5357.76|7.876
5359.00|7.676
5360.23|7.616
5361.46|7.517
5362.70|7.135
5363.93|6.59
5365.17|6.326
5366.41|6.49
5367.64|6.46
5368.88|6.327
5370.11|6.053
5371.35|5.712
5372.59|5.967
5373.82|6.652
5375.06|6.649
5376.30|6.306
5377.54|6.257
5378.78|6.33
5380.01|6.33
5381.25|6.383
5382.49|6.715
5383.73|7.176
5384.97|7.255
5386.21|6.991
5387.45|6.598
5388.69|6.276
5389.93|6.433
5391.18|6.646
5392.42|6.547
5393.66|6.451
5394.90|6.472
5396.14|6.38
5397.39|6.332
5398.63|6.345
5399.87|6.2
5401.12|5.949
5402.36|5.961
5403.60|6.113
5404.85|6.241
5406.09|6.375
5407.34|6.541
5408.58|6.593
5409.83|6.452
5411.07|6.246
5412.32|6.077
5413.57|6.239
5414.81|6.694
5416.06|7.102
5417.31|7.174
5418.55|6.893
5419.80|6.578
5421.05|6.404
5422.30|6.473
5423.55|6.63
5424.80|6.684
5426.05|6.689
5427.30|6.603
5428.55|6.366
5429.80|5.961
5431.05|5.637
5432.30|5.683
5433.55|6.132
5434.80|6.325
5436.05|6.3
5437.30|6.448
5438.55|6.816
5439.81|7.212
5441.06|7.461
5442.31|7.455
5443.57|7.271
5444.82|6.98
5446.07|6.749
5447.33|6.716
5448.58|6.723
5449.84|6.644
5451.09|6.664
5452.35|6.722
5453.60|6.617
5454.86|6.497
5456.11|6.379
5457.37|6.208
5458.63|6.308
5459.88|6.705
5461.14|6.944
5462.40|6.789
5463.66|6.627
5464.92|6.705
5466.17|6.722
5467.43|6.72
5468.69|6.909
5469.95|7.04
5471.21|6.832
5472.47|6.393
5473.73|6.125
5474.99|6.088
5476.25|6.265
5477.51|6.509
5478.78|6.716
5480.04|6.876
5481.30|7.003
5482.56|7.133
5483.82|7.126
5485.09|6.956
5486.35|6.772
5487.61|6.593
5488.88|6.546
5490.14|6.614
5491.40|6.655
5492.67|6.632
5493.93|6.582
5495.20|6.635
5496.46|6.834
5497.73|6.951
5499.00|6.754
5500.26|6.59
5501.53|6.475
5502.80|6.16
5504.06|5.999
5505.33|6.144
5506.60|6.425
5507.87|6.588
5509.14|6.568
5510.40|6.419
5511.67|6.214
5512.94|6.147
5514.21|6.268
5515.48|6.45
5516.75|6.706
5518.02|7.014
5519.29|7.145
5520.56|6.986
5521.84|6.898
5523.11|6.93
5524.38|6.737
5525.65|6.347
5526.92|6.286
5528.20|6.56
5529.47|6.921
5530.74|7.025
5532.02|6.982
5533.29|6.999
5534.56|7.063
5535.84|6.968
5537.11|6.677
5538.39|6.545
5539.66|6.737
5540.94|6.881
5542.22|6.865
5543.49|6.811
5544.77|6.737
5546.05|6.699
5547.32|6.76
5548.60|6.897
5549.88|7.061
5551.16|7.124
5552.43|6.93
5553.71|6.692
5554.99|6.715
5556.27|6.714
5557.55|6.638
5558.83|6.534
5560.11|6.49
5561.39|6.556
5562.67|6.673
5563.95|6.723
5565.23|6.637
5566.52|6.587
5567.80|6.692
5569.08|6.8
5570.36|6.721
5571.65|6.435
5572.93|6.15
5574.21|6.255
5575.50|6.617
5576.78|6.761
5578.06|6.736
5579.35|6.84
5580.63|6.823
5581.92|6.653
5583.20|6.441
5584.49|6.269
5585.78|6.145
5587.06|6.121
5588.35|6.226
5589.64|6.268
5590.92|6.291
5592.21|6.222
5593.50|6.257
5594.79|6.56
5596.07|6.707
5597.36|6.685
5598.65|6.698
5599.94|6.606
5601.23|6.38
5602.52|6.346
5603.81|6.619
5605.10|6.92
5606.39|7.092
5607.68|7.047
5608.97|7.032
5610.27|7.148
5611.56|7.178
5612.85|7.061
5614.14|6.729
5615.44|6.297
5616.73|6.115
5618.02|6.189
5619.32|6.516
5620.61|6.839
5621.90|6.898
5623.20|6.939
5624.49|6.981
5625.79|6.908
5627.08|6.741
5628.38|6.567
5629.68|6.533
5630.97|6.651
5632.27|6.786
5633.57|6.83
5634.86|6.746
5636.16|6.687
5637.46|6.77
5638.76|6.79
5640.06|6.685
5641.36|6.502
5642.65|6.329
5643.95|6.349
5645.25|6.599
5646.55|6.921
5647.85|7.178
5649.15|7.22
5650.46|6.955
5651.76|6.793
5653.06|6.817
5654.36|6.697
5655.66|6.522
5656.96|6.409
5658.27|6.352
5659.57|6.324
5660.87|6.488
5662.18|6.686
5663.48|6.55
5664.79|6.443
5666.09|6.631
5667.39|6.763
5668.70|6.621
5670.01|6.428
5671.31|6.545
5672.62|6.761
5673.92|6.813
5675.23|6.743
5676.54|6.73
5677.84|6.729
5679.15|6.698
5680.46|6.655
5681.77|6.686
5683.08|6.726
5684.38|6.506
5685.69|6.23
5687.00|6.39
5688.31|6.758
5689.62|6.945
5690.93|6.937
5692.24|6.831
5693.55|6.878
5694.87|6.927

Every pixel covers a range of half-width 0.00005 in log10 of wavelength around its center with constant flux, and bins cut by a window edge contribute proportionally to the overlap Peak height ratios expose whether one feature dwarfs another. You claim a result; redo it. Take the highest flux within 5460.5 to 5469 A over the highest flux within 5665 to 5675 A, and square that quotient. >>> 1.04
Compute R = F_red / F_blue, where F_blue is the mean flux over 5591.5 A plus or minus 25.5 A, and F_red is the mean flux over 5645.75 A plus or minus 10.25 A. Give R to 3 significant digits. 1.02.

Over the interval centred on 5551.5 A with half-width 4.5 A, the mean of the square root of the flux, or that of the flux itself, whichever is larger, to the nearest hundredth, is 6.88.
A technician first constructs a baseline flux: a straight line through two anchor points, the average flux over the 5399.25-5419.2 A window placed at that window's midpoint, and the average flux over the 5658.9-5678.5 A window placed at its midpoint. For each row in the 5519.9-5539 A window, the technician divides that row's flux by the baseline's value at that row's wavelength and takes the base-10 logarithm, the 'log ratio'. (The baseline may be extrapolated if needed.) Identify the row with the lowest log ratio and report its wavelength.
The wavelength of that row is 5526.92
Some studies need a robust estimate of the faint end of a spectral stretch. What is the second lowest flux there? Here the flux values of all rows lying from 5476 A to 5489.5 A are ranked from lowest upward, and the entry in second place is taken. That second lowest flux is 6.509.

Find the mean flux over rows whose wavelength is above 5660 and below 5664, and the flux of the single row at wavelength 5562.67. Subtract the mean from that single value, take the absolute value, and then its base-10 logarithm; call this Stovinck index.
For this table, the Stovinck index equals -1.0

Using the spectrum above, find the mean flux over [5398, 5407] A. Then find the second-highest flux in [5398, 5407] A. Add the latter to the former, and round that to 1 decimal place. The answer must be 12.5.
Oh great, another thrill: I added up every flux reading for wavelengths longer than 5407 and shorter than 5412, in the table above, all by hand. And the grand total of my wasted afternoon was 25.8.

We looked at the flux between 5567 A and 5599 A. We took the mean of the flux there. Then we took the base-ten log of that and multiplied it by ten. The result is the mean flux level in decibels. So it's 8.13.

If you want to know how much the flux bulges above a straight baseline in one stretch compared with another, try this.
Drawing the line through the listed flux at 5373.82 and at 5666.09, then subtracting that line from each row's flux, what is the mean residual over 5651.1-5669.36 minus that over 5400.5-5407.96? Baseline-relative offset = 0.40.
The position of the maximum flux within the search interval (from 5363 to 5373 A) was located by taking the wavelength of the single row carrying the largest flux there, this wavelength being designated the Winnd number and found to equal 5363.93 A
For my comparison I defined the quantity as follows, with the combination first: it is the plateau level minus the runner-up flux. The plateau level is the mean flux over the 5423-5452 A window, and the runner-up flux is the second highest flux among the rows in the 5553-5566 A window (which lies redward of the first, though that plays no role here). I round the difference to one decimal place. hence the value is -0.1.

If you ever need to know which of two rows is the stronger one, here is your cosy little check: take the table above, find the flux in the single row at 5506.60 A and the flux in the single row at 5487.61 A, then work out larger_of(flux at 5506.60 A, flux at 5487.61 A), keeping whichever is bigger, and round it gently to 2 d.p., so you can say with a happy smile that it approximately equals 6.59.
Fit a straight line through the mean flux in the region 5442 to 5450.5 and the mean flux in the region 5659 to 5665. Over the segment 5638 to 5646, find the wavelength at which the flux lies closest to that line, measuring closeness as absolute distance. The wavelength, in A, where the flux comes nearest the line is 5641.36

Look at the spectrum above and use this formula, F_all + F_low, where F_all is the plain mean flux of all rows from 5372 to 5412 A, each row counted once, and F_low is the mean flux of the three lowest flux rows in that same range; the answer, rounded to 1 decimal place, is 12.4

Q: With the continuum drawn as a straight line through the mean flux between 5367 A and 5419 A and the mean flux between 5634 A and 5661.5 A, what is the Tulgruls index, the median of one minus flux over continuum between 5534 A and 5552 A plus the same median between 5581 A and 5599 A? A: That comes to 0.01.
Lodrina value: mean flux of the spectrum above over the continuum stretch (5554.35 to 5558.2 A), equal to 6.69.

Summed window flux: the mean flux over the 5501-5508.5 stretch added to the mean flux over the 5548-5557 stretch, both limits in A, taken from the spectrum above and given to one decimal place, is 13.2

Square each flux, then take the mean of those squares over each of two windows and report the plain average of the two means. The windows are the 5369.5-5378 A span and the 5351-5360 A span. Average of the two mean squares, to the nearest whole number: 46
